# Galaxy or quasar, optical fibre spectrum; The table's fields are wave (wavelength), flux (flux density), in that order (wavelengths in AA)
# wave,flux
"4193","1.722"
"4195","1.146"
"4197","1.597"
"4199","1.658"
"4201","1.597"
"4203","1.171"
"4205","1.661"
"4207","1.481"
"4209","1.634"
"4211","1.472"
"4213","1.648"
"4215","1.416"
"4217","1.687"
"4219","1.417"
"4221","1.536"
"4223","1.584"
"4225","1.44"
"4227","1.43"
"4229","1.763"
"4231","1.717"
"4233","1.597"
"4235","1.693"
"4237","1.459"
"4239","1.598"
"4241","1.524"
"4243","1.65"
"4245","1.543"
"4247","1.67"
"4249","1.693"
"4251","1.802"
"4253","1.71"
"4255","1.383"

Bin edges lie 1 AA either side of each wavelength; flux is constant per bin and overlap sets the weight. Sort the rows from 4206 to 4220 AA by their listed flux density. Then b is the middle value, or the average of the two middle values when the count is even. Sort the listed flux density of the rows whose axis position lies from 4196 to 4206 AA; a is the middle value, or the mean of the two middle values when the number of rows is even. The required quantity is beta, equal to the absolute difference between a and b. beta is 0.12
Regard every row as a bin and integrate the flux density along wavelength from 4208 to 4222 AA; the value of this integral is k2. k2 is 22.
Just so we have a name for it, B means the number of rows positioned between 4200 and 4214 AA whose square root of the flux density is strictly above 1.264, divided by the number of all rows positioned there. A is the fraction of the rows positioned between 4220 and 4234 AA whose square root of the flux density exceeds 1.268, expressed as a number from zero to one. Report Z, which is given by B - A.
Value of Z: 0.14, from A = 0.29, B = 0.43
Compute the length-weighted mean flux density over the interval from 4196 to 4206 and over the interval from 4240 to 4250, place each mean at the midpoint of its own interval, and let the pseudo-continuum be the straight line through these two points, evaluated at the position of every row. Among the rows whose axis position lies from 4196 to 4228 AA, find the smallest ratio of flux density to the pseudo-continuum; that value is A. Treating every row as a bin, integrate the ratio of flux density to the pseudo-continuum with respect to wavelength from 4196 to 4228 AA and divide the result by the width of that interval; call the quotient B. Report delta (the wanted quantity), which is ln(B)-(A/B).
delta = -0.794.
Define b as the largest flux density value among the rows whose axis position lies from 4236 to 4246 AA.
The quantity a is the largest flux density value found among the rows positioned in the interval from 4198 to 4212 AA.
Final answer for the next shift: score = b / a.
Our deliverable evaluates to 0.99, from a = 1.661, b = 1.65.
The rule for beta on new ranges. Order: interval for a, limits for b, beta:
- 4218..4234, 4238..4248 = 0.04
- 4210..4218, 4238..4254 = 0.10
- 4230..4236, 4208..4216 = 0.14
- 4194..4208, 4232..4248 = 0.00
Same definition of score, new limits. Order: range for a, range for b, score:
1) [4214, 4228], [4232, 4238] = 1.00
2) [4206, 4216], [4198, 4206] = 1.01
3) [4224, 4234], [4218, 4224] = 0.90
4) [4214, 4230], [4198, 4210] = 0.94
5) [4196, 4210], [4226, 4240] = 1.06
